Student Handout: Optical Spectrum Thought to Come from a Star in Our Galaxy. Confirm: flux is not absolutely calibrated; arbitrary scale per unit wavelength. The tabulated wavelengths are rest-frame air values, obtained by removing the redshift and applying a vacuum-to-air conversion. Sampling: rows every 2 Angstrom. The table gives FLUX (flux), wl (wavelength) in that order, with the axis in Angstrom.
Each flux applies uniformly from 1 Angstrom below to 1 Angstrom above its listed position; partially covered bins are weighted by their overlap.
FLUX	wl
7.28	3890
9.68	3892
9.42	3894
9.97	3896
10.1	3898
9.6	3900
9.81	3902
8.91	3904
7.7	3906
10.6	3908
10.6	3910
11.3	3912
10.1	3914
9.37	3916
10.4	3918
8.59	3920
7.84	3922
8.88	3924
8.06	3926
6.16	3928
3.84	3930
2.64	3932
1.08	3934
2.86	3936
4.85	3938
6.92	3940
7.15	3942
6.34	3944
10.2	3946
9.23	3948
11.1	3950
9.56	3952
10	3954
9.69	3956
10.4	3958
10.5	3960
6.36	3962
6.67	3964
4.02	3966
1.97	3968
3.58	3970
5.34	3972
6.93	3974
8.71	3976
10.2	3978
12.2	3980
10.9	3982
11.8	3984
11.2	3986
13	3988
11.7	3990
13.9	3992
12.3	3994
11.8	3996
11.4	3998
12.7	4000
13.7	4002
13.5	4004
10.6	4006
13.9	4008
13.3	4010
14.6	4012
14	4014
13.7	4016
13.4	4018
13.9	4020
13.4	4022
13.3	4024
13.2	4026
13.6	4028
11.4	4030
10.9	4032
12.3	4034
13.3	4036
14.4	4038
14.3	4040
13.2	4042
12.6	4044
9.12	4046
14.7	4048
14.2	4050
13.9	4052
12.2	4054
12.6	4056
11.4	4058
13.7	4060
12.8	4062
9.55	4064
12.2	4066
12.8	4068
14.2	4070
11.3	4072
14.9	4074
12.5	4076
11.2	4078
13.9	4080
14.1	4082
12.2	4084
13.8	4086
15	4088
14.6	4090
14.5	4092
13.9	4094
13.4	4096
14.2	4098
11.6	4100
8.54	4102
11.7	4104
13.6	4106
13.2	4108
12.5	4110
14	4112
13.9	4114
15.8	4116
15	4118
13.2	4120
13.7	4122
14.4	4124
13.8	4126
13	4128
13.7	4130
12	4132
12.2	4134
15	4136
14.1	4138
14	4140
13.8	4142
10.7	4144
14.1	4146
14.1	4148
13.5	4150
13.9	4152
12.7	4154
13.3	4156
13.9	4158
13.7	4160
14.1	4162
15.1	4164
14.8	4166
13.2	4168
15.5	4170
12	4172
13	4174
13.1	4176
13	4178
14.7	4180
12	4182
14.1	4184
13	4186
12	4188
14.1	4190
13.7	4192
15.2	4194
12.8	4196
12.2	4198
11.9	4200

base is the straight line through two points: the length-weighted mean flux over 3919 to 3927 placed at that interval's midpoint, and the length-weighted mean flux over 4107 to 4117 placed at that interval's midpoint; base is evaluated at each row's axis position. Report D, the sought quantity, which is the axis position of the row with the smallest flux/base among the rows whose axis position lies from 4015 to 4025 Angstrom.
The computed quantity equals 4024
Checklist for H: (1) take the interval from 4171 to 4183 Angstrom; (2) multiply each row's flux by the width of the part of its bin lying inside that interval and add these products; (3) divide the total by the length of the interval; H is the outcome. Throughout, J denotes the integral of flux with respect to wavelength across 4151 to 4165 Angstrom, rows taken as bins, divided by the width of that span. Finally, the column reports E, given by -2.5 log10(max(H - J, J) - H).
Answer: 0.2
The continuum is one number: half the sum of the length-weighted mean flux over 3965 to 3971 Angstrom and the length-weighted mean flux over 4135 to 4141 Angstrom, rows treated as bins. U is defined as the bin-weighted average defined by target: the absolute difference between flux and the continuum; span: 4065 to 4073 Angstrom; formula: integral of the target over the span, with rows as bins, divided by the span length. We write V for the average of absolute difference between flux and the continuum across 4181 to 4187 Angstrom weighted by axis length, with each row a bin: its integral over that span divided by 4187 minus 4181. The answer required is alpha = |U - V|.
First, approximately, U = 3.8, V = 4.3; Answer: 0.4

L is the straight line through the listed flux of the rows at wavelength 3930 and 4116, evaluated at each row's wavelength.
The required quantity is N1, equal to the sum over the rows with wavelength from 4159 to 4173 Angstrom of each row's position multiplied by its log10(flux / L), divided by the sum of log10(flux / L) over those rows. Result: 4166.5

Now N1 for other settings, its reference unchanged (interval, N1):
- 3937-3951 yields 3945.6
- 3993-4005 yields 3999.2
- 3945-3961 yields 3952.7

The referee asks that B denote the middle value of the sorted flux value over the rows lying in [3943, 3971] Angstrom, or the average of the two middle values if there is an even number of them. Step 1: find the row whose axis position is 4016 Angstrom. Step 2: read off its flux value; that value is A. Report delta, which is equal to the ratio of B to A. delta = 0.69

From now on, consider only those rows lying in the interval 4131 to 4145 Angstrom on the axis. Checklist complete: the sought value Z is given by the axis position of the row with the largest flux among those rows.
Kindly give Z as 4136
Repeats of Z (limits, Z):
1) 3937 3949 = 3946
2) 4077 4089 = 4088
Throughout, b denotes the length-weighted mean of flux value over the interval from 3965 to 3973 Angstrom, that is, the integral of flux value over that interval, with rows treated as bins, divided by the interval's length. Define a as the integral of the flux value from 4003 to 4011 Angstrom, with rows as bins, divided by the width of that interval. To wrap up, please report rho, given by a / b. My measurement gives 3.44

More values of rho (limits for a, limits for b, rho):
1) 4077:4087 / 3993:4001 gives 1.08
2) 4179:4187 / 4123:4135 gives 1.02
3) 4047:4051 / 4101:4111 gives 1.21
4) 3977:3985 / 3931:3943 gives 2.65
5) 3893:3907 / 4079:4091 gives 0.67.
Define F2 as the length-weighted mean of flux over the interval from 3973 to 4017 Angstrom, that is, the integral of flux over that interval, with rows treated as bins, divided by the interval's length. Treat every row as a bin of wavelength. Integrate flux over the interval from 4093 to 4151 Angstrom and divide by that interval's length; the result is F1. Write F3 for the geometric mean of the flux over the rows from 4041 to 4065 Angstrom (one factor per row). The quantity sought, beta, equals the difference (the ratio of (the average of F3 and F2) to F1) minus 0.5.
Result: 0.42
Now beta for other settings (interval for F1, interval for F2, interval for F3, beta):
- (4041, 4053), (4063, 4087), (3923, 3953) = 0.21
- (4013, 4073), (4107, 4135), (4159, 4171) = 0.59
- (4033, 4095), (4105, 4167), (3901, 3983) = 0.29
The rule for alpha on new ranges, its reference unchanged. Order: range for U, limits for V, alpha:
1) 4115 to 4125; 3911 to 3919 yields 4.1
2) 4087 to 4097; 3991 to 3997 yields 1.6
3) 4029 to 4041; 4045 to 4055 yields 0.1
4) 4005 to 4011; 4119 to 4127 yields 1.2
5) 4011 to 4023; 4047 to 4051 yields 0.6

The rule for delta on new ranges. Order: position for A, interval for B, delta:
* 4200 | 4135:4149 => 1.18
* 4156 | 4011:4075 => 1.00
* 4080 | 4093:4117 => 0.97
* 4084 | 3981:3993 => 0.96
